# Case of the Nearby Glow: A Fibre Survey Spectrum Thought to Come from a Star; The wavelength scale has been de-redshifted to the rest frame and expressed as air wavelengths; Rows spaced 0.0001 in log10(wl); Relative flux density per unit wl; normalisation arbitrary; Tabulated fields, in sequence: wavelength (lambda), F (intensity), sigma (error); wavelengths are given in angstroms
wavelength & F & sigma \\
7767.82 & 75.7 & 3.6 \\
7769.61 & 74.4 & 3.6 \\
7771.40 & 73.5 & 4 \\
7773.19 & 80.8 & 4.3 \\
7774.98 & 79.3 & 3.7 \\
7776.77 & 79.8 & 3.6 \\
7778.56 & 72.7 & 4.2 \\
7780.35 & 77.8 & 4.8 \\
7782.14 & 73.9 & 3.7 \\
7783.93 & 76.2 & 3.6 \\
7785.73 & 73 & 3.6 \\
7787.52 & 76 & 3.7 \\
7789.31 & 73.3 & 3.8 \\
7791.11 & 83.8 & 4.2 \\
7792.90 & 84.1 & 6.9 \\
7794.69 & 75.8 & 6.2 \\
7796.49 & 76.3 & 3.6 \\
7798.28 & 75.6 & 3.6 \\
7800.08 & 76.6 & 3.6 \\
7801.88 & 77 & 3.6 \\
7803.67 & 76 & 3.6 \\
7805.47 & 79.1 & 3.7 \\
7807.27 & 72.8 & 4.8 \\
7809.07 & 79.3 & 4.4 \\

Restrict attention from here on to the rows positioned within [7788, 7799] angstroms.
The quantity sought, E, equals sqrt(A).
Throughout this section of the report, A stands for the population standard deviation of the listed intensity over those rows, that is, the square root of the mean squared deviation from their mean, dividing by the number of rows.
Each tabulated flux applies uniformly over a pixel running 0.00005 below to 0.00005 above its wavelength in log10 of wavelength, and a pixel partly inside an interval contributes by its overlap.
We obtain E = 2.05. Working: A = 4.2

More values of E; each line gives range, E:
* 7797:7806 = 1.10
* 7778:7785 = 1.41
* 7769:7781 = 1.75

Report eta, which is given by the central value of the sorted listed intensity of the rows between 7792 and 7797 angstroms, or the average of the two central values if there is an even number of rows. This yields 76.3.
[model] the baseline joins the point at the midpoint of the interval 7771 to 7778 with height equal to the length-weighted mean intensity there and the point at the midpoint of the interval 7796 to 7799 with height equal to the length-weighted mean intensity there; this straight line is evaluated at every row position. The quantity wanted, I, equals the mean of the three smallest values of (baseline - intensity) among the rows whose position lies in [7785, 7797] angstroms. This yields -4.9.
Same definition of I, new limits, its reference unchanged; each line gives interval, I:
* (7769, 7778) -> -1.6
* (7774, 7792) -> -3.2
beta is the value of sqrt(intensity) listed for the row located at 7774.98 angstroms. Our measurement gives 8.91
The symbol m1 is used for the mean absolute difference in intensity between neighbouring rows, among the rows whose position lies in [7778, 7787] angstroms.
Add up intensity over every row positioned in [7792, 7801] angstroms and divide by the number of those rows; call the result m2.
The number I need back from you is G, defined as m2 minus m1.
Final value 74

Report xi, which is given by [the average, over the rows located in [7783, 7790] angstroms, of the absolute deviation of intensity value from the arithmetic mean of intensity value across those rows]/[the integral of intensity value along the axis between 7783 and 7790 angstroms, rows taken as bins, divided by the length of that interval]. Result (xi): 0.020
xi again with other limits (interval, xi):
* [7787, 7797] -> 0.049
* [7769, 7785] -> 0.034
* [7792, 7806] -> 0.026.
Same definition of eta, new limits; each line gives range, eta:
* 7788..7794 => 83.8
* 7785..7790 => 73.3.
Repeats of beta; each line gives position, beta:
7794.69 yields 8.71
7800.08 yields 8.75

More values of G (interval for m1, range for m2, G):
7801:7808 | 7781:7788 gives 71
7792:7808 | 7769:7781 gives 74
